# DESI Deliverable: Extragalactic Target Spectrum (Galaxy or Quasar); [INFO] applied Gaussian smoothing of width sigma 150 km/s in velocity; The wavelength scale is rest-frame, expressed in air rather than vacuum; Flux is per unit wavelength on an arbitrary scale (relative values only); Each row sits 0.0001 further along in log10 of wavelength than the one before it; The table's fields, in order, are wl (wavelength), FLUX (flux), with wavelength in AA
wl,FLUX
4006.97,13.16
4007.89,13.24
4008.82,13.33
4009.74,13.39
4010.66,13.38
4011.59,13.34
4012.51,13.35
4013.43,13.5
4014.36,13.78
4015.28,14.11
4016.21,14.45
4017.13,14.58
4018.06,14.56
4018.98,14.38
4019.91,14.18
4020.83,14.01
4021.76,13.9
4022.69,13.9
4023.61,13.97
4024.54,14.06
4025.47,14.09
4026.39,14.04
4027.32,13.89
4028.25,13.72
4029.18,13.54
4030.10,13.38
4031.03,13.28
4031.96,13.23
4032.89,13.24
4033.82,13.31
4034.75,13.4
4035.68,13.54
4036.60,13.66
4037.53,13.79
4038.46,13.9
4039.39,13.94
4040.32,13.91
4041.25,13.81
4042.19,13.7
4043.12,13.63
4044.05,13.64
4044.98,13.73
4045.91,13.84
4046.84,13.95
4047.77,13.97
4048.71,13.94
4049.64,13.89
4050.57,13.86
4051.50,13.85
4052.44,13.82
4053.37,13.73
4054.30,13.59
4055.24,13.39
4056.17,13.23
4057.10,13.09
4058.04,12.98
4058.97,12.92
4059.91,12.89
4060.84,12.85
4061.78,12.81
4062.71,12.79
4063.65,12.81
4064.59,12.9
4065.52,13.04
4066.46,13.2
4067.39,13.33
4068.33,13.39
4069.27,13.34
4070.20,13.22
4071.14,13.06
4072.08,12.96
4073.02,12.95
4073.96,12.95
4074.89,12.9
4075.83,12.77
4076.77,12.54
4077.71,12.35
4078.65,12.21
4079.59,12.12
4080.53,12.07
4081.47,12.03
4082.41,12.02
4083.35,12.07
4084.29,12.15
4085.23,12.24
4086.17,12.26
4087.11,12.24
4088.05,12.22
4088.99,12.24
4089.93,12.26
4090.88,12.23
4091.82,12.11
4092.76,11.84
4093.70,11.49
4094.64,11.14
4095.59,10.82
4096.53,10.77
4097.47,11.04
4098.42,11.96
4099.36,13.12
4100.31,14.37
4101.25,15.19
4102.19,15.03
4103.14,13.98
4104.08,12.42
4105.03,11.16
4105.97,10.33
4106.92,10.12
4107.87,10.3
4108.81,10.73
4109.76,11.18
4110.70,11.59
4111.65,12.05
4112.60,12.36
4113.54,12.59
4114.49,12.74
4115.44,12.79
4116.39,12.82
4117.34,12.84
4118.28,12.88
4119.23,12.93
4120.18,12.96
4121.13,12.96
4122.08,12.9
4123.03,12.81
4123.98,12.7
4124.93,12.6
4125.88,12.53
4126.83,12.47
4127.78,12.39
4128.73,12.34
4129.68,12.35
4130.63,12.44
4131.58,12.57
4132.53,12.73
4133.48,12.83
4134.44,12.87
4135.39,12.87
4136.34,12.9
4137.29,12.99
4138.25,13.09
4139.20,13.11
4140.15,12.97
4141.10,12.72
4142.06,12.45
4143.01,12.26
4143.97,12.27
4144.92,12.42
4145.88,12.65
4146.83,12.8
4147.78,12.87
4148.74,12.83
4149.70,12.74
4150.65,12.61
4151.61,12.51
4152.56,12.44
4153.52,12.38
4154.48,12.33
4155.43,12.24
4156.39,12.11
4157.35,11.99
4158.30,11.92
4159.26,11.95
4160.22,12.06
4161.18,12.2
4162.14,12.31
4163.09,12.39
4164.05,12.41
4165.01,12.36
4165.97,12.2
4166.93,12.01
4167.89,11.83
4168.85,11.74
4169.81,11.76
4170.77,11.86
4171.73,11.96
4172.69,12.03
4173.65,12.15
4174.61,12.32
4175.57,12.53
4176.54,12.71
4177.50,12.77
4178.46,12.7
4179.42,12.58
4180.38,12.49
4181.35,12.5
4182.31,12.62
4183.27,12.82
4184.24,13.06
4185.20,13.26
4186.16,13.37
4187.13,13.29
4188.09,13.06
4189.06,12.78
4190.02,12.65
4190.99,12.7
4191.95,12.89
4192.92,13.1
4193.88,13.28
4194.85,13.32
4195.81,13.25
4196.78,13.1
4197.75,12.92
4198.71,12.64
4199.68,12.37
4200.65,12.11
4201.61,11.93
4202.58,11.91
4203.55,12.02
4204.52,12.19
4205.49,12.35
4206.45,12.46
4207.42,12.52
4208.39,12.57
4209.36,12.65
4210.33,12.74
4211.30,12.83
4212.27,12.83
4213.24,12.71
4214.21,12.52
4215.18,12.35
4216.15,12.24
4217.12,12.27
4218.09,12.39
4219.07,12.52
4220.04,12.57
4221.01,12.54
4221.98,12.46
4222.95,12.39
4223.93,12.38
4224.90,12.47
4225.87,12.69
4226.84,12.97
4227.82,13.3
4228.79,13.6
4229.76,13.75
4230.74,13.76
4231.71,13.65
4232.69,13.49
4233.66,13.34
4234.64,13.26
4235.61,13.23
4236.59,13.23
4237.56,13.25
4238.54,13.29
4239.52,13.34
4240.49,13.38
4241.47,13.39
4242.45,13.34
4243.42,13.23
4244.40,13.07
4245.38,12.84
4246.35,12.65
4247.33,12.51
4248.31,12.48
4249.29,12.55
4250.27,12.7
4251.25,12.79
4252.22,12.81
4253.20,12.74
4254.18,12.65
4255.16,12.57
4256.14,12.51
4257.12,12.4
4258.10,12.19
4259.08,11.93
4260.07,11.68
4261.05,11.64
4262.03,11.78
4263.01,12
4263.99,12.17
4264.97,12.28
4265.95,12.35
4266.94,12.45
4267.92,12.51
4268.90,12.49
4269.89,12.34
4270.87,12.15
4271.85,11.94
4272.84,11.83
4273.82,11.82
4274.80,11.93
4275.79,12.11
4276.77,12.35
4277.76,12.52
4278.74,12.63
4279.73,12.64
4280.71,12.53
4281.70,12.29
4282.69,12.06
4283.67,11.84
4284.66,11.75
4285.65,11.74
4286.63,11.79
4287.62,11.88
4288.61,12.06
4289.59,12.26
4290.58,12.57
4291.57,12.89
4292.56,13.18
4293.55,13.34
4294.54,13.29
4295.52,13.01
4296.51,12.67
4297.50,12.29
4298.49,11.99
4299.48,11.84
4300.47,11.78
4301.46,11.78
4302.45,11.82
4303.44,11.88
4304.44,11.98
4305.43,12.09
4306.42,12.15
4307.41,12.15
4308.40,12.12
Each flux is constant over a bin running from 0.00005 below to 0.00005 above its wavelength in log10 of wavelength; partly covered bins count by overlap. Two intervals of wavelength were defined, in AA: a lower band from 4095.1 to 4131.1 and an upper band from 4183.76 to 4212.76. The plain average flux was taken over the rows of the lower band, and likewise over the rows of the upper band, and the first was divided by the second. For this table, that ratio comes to 0.970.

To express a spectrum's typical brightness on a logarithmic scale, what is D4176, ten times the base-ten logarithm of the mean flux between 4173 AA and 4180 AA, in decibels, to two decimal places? 10.98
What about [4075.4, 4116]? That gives 10.84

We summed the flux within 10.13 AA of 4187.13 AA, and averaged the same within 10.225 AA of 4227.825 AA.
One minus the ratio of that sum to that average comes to -19.9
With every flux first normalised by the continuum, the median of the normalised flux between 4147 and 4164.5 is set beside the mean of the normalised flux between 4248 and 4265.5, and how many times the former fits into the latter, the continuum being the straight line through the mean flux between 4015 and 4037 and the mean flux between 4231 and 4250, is 1.02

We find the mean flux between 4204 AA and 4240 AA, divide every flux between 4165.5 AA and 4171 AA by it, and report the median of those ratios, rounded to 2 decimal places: 0.92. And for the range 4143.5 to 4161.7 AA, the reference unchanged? 0.96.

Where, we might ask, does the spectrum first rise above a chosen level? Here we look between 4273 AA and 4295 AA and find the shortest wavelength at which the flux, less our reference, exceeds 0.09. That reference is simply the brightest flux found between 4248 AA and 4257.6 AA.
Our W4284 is 4292.56 AA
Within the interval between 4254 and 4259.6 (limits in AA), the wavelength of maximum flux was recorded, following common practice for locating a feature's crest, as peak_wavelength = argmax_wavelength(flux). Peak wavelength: 4254.18 AA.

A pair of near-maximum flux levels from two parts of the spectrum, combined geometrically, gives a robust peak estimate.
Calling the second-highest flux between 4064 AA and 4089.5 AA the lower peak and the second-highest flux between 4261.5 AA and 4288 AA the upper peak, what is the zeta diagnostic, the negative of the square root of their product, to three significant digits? -13.0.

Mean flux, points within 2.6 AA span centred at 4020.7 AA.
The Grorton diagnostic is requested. 14.0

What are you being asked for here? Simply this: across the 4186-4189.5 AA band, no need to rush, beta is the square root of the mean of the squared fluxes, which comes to 13.1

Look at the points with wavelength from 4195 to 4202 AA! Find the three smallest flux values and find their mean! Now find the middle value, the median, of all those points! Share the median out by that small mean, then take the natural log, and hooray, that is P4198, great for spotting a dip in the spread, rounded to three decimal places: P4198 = 0.041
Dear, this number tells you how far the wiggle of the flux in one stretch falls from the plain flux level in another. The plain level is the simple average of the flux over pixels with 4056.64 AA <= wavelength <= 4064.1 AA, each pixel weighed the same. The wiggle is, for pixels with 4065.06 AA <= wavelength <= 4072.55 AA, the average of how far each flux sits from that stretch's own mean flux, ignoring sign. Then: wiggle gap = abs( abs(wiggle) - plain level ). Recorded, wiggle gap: 12.8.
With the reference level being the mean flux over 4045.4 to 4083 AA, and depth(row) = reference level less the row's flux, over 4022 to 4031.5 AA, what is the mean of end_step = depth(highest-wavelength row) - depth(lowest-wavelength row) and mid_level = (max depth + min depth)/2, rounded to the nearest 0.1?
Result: 0.0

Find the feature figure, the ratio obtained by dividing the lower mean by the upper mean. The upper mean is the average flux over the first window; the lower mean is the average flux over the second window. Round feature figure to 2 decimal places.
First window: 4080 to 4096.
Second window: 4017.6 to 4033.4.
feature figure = 1.16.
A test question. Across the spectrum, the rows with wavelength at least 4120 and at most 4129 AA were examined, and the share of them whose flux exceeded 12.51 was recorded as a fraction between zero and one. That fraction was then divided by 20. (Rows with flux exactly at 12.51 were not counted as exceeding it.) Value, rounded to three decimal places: 0.035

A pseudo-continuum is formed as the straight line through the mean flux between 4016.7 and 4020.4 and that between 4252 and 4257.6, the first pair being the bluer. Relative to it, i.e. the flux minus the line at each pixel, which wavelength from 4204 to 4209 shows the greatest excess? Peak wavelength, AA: 4208.39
